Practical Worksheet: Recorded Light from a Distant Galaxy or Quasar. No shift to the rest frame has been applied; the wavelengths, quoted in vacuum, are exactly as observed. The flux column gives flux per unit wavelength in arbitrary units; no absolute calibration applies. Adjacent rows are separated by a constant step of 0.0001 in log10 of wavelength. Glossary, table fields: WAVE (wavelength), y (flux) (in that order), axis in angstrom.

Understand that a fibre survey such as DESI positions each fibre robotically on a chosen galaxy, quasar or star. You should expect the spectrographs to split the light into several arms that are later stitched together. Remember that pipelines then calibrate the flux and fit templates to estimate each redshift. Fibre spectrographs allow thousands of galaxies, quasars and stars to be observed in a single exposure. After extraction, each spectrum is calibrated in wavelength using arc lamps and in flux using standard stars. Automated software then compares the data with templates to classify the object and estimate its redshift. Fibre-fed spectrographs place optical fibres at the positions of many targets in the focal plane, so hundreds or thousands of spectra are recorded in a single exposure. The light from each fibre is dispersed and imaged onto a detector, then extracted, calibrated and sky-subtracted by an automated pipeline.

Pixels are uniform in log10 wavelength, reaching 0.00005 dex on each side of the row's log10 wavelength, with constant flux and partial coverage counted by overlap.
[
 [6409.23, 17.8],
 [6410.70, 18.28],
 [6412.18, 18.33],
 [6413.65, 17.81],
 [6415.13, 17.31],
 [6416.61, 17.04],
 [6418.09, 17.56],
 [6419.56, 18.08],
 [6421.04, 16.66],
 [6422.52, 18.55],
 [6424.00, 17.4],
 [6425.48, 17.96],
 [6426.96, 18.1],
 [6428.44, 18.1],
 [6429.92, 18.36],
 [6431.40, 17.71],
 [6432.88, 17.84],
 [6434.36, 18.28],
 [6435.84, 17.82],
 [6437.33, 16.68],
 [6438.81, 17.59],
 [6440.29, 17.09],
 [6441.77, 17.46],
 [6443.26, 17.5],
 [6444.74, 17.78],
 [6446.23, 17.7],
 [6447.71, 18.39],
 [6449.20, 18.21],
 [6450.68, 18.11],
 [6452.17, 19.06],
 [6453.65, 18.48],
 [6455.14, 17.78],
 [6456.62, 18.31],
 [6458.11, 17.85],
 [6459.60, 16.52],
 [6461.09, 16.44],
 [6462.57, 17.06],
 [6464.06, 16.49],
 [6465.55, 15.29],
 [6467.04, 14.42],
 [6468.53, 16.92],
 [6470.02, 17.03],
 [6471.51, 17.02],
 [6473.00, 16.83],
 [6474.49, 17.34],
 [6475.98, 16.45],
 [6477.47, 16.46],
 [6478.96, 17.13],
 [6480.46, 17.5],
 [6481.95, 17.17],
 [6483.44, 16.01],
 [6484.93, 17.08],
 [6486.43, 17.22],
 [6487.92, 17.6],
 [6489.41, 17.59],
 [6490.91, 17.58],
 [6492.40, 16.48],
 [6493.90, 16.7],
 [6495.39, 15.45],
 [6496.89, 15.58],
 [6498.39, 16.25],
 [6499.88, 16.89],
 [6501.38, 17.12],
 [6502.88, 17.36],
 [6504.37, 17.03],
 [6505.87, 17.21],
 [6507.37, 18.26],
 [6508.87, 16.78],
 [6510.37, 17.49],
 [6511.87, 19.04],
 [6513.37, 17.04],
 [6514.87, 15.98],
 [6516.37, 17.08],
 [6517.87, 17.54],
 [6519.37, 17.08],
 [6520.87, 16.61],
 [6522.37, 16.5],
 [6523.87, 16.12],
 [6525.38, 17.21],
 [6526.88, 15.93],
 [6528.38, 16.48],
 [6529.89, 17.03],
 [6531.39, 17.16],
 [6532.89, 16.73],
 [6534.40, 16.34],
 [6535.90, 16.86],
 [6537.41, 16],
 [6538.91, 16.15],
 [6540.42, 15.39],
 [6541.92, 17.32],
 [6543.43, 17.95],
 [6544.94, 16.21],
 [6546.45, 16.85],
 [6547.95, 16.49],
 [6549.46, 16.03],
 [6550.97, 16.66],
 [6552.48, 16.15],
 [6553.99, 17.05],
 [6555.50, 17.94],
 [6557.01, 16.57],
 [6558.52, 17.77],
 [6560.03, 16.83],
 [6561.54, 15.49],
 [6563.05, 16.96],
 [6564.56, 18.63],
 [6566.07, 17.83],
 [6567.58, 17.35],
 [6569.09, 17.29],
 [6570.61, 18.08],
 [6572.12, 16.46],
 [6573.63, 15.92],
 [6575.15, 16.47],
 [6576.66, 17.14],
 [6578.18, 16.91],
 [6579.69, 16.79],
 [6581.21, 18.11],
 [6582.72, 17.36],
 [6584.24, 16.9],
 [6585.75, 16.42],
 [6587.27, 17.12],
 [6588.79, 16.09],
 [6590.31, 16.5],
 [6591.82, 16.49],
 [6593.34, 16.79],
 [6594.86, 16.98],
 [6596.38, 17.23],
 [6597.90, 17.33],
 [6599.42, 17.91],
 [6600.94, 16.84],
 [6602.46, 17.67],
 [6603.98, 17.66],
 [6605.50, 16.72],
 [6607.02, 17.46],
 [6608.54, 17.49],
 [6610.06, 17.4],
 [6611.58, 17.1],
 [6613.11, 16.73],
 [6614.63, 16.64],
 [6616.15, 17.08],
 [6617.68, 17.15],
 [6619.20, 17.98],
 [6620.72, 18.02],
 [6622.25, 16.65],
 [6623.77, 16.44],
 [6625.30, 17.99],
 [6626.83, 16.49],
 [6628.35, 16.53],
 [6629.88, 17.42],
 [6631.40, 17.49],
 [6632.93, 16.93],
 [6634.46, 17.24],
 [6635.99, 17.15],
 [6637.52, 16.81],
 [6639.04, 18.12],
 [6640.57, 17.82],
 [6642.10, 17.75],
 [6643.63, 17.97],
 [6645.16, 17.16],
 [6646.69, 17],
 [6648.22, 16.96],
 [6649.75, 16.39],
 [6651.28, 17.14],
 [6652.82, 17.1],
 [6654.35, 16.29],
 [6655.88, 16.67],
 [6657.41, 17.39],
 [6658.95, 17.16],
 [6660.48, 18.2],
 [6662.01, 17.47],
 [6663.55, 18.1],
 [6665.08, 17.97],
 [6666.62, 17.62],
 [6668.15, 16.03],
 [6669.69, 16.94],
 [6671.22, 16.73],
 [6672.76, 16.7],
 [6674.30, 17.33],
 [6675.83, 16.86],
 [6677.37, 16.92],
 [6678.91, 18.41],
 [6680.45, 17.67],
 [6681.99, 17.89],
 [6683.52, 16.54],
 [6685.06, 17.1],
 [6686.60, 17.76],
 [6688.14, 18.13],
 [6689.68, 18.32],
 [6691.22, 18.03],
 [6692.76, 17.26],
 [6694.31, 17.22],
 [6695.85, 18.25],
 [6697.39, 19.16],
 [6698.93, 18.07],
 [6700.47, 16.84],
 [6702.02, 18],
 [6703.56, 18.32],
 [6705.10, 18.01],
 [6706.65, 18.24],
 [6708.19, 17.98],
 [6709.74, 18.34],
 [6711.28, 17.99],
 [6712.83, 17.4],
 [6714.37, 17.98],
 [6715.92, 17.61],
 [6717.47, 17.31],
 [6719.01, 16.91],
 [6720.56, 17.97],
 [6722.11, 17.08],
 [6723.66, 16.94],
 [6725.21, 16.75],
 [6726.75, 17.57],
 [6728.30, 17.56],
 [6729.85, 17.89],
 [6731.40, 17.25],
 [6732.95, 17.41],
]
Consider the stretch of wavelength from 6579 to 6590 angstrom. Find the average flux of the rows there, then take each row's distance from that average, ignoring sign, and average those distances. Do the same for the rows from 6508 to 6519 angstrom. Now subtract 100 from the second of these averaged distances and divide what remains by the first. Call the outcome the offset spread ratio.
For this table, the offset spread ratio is -207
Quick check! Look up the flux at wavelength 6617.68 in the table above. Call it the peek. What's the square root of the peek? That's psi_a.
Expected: 4.14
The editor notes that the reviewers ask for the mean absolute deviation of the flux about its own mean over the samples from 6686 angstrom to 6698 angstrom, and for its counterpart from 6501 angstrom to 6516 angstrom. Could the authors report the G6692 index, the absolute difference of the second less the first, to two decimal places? 0.11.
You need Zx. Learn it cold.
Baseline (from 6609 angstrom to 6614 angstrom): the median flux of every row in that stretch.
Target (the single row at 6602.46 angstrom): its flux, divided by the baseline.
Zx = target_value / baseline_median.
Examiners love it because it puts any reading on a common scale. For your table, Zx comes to 1.033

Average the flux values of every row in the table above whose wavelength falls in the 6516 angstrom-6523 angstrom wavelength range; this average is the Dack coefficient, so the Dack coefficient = 17.0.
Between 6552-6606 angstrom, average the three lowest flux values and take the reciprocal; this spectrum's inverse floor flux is 0.0632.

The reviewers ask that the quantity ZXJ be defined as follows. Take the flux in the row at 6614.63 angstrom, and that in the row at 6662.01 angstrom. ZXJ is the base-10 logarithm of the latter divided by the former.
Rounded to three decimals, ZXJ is 0.021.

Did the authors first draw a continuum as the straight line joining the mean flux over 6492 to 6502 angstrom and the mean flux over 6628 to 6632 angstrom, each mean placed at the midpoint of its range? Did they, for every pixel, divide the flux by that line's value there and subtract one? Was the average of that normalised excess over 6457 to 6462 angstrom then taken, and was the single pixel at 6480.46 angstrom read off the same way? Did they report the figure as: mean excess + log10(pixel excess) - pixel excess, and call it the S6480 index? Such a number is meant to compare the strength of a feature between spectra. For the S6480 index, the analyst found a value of -1.1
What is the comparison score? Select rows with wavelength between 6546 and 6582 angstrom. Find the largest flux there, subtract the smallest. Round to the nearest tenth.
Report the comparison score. 3.1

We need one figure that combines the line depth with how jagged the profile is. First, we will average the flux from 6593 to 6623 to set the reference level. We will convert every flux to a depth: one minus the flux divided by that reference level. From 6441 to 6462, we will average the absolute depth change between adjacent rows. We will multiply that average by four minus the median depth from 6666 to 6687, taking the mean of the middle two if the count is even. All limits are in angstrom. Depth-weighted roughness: 0.107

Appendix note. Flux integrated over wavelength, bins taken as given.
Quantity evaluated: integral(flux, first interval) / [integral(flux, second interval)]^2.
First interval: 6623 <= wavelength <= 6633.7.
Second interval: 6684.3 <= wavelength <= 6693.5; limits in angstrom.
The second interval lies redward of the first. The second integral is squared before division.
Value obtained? 0.0068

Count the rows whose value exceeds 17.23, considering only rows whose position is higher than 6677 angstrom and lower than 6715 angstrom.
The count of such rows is 20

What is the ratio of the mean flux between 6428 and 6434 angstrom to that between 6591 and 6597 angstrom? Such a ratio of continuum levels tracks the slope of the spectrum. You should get 1.07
